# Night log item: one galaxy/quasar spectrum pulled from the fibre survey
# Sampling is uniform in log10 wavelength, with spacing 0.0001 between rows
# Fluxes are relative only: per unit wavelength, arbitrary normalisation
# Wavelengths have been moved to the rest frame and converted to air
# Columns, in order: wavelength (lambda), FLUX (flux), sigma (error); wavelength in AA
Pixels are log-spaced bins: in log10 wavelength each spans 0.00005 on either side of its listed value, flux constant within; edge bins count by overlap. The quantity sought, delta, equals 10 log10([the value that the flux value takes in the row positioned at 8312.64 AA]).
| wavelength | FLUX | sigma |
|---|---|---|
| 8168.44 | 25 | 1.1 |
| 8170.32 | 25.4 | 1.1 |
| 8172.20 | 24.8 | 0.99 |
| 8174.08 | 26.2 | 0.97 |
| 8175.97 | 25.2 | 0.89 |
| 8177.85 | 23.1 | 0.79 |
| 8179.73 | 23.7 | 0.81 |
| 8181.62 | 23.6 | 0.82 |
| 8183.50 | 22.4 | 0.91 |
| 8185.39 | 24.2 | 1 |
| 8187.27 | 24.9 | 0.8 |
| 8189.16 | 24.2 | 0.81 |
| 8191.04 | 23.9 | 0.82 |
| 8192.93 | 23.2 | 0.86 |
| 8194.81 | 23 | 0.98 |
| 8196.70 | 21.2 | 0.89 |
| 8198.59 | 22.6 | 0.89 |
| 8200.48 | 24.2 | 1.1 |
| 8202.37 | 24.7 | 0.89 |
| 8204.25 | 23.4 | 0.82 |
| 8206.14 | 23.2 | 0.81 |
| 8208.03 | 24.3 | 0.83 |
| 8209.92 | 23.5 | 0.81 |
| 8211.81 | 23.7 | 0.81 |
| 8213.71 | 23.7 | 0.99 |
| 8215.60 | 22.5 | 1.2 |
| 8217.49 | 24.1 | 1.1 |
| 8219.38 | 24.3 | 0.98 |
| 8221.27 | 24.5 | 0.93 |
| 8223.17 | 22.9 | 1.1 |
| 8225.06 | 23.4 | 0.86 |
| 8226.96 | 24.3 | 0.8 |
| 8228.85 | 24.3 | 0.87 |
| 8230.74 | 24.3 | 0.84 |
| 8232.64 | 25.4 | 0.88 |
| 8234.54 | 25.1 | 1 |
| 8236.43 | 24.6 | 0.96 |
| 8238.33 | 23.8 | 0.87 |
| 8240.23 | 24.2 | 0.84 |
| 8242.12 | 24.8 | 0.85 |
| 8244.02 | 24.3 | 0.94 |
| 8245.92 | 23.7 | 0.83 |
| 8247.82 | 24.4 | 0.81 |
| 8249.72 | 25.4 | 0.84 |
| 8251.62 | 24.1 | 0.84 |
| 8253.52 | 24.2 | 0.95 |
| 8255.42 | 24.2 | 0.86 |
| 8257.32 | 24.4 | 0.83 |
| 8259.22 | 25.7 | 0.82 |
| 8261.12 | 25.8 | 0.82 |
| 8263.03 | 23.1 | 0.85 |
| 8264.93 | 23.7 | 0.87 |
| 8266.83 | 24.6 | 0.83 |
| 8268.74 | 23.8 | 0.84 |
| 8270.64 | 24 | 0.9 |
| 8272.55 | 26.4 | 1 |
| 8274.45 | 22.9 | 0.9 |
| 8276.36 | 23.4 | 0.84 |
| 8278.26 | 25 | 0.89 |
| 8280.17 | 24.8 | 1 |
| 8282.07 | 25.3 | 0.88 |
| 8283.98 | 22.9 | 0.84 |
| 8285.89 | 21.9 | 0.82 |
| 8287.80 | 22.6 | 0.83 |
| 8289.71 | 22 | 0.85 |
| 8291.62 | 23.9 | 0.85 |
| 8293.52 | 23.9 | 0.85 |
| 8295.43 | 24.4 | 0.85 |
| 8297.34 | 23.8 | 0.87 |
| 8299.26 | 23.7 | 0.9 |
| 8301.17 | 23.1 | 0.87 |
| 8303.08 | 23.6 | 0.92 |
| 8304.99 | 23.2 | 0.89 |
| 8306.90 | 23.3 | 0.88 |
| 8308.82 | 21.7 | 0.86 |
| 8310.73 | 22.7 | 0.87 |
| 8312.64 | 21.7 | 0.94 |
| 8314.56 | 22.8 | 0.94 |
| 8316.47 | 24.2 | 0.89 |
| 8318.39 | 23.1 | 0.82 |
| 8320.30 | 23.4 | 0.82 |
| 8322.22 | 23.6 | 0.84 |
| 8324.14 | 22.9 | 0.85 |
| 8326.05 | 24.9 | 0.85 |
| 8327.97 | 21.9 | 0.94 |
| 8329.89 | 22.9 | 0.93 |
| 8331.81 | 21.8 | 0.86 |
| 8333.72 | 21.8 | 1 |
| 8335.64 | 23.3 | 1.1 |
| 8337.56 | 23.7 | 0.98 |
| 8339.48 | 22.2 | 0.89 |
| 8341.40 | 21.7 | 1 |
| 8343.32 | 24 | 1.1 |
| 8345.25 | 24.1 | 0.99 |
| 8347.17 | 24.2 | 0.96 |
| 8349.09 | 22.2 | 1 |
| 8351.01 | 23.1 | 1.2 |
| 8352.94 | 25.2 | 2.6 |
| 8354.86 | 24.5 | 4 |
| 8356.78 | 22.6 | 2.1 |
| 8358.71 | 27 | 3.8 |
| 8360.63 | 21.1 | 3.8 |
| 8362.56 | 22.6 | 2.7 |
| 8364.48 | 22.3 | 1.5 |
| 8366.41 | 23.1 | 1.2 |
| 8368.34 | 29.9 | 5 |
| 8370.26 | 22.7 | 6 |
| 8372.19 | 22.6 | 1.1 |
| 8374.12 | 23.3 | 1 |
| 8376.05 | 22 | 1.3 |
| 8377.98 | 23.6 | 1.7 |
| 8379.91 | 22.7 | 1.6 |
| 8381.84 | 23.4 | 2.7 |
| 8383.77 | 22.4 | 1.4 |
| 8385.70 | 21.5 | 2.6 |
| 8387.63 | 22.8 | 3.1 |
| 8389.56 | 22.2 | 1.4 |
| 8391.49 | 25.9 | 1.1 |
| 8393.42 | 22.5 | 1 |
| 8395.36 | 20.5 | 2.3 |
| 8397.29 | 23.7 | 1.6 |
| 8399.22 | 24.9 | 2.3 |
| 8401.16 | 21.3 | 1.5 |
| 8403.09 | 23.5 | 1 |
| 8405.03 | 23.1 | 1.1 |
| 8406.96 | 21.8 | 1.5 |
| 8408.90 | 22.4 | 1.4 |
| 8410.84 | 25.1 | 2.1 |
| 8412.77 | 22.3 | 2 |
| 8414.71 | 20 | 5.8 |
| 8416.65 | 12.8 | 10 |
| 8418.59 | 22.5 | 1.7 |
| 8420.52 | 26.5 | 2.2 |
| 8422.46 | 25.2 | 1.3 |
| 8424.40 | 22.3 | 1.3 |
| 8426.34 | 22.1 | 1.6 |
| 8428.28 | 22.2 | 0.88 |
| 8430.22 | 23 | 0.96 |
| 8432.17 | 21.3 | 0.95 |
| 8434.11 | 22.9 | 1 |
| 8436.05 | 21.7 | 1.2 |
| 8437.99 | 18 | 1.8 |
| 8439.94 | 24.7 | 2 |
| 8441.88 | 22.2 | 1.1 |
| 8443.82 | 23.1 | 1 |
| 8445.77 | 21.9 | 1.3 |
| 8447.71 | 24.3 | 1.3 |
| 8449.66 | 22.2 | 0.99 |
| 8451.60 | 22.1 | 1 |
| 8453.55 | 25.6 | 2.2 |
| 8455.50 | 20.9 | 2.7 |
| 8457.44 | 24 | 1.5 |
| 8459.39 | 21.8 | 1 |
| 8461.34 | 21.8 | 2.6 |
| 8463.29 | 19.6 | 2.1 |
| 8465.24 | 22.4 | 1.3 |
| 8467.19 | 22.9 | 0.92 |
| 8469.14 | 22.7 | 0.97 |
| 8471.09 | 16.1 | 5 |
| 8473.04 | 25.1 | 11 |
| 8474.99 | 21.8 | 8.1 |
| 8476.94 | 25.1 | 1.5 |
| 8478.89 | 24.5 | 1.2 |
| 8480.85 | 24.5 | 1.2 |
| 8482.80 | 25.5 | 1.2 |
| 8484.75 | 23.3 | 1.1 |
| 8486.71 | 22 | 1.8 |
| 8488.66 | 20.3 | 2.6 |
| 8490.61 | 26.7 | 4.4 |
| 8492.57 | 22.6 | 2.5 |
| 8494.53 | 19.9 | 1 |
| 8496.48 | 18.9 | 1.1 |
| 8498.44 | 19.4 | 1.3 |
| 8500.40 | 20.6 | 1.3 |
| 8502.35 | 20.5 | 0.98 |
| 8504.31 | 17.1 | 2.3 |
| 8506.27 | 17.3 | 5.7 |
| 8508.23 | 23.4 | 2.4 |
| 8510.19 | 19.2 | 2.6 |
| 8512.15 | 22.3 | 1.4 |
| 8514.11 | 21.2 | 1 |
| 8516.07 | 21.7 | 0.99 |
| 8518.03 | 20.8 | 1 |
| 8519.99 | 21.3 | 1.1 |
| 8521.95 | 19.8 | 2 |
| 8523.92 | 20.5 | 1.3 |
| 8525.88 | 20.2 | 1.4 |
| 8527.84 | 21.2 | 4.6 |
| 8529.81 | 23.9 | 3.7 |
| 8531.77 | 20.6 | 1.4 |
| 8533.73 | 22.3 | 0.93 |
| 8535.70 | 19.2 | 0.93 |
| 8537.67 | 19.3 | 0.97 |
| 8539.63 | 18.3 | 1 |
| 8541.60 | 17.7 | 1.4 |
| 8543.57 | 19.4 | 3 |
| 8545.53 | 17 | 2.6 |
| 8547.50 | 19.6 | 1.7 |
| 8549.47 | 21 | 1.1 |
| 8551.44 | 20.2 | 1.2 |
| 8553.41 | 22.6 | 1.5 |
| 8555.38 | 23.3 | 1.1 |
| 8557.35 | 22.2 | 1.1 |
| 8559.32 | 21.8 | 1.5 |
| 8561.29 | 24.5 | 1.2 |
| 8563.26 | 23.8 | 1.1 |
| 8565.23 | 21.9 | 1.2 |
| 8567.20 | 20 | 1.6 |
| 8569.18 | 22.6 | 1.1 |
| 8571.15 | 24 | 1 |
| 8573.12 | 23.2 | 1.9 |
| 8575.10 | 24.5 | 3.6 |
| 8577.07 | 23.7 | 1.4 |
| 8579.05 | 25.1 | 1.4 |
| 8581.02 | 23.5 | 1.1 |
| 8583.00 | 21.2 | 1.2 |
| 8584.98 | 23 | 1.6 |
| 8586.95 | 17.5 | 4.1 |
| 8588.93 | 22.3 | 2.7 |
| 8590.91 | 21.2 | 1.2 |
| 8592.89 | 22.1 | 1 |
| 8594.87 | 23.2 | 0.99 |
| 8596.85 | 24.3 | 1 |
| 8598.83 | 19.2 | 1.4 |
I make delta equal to 13.4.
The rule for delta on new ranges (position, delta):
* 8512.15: 13.5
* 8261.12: 14.1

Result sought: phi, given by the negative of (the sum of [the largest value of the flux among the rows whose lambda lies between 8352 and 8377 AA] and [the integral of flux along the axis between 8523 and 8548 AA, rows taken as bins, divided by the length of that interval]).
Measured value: -49.8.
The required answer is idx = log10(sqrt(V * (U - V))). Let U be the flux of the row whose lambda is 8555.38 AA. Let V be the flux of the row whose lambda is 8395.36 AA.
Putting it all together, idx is 0.88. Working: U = 23.3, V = 20.5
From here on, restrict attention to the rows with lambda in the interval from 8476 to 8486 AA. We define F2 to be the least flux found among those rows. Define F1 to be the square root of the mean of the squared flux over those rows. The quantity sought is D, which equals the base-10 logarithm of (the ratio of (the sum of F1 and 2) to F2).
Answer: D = 0.057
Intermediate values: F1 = 24.6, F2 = 23.3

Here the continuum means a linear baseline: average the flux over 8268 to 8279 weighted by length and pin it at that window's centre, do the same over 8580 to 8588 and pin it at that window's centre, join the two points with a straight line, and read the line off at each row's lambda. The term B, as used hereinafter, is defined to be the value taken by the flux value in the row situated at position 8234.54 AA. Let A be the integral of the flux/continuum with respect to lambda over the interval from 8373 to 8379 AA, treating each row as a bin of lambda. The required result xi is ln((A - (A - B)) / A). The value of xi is 1.45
